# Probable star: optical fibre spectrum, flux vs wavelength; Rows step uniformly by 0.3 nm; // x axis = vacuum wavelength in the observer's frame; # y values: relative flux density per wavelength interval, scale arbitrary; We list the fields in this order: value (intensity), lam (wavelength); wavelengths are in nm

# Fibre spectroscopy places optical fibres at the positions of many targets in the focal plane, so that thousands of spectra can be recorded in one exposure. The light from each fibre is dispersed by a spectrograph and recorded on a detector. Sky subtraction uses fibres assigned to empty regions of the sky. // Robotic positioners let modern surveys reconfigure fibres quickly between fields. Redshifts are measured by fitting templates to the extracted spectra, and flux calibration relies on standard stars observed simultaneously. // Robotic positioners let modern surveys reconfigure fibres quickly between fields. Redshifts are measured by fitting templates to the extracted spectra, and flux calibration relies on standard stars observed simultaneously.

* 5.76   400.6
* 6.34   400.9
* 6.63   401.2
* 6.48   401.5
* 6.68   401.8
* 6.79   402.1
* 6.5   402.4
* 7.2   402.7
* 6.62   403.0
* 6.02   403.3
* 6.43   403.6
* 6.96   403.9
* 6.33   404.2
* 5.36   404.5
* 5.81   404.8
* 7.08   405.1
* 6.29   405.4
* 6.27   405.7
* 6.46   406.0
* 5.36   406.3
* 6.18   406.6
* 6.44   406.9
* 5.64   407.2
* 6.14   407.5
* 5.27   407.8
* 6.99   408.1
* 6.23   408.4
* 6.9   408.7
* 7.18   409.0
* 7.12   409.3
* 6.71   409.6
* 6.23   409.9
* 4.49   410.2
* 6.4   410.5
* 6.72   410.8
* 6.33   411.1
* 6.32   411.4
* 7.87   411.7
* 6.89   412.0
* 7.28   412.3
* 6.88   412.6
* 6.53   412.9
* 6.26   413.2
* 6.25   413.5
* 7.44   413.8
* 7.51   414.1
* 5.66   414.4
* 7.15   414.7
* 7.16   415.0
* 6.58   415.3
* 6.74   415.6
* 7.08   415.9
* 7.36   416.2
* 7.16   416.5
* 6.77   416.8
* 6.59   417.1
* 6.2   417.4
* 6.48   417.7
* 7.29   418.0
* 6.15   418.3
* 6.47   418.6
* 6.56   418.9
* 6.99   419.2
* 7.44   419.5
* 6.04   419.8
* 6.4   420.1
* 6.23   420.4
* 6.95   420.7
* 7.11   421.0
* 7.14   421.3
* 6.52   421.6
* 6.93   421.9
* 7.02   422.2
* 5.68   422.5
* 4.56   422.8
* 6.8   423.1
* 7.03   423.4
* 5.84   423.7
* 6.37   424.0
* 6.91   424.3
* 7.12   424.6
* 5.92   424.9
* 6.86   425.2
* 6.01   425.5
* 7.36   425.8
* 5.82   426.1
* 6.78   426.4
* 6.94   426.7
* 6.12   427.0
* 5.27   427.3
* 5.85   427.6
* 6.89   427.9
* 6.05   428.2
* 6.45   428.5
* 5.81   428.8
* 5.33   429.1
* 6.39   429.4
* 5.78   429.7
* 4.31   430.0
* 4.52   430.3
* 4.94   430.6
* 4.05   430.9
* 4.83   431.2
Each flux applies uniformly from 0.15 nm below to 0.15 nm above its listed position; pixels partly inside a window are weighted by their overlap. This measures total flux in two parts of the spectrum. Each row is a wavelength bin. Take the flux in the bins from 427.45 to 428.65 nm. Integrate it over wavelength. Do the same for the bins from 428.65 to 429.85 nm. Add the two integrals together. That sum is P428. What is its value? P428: 14.6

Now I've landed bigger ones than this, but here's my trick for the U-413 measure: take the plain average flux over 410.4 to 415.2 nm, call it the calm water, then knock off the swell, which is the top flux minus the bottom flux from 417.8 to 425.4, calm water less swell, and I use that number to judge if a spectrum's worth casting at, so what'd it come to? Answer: 3.91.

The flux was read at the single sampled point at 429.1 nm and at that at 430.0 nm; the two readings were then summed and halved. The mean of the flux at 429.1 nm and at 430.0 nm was 4.8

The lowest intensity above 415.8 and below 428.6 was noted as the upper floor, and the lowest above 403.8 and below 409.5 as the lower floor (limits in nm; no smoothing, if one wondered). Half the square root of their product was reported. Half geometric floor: 2.5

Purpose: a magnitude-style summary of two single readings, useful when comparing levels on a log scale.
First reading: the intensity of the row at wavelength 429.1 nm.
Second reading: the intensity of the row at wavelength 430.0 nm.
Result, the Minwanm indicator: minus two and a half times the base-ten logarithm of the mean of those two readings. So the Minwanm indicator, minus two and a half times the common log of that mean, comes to -1.71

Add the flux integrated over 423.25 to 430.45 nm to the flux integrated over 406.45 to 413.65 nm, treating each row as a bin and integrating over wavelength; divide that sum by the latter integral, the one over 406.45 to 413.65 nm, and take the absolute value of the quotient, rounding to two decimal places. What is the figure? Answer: 1.95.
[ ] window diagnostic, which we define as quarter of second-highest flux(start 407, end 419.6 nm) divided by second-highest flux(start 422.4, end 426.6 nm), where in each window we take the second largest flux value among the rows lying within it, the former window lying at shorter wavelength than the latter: 0.264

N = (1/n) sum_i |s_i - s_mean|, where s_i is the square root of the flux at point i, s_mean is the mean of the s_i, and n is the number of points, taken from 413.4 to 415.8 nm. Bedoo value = 0.10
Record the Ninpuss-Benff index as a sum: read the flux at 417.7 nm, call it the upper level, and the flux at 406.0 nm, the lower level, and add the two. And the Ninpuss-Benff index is 12.9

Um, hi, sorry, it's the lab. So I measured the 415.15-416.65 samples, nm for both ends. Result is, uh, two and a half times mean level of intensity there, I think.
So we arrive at 17.5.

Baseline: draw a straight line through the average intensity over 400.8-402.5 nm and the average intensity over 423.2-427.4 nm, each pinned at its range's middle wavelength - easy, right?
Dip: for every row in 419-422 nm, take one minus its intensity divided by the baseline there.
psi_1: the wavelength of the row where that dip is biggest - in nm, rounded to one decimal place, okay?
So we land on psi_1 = 419.8 nm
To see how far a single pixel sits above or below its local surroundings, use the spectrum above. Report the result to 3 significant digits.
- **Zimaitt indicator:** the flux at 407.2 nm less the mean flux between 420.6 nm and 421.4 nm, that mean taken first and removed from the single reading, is -1.43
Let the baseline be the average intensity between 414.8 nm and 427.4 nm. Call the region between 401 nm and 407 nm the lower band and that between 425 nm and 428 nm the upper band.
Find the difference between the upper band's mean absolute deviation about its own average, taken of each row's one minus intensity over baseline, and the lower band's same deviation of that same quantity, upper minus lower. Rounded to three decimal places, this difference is 0.034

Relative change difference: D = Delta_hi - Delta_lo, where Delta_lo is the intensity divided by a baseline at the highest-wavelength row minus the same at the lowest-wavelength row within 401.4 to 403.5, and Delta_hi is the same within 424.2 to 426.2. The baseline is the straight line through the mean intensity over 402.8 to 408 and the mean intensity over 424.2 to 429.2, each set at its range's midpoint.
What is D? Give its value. -0.10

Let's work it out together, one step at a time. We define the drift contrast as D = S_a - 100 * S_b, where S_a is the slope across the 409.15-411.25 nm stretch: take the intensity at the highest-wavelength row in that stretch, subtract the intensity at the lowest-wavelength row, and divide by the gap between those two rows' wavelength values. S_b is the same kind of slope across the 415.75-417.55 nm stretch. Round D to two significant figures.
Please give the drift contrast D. 58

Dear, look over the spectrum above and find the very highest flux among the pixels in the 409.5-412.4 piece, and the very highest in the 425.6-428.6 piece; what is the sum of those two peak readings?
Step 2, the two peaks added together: 15.23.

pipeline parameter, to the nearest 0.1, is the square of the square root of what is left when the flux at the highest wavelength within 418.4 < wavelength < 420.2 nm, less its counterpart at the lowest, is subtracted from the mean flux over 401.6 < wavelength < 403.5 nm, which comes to 6.7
